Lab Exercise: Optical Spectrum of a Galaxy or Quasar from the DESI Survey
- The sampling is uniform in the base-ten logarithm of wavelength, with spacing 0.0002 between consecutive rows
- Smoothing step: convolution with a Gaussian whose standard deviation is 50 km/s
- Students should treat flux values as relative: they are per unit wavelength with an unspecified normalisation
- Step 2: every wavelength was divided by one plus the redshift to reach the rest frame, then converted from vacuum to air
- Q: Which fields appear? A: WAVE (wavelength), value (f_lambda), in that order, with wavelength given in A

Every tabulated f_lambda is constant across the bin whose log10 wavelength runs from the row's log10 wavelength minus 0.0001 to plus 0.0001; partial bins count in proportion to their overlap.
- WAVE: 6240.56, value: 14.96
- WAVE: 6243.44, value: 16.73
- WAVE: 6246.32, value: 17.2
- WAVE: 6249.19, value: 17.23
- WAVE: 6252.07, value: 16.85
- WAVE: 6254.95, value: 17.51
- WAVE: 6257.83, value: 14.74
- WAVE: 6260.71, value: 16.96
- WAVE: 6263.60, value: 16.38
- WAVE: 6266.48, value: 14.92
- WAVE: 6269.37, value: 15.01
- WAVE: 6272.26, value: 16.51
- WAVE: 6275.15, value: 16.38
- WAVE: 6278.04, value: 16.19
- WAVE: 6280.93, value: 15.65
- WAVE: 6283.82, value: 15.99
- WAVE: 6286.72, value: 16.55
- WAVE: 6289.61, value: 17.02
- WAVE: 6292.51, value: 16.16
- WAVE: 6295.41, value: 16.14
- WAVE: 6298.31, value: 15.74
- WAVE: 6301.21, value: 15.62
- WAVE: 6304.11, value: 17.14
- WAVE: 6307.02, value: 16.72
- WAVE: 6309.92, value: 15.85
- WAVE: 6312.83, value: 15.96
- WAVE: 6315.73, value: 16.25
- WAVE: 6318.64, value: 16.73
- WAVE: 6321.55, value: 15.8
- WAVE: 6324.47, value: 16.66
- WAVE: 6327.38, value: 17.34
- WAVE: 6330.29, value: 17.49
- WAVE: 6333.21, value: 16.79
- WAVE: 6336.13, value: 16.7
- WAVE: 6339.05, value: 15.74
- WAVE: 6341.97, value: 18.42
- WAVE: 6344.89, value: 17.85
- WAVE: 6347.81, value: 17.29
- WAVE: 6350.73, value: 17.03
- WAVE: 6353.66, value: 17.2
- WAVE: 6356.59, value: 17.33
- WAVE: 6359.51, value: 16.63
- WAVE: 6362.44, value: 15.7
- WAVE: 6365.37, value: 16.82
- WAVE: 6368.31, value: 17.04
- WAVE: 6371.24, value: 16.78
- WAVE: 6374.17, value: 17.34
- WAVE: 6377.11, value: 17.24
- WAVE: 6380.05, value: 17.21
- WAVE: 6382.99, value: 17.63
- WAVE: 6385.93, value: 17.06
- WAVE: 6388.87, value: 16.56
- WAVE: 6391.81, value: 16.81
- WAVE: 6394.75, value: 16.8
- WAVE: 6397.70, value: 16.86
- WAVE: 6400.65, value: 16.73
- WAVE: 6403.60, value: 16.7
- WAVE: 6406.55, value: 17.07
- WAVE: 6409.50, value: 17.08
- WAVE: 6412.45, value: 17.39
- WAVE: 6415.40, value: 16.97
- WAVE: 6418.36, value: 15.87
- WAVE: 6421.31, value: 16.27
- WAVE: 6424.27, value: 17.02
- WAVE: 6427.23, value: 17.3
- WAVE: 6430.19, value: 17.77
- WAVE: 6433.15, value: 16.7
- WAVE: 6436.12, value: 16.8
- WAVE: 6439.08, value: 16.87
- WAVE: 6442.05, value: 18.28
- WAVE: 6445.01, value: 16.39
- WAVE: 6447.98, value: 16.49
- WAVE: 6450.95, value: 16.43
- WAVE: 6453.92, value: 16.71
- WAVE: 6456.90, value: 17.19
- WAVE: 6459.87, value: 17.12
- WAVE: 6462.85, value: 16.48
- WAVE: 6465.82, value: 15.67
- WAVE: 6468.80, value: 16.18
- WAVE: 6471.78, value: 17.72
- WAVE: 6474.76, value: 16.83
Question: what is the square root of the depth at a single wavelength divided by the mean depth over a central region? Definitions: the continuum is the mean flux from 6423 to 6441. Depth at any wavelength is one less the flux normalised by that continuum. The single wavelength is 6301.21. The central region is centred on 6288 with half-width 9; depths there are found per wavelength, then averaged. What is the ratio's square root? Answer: 1.3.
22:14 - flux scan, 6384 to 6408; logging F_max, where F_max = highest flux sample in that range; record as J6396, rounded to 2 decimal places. 17.07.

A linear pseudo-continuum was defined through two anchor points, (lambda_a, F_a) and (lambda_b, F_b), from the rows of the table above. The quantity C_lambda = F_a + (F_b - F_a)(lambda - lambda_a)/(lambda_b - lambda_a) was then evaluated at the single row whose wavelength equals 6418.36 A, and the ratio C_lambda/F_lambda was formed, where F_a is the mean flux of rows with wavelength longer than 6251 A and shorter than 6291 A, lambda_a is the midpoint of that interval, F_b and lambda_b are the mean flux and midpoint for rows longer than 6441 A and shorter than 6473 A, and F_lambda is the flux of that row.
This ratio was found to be 1.05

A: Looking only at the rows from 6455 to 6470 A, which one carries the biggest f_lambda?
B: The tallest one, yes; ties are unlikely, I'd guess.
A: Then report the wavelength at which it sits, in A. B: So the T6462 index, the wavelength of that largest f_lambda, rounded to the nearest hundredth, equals 6456.90 A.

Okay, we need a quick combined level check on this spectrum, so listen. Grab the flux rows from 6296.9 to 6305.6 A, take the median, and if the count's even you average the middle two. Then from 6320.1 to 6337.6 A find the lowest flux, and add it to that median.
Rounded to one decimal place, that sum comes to 31.5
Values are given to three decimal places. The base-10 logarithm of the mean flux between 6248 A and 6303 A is 1.209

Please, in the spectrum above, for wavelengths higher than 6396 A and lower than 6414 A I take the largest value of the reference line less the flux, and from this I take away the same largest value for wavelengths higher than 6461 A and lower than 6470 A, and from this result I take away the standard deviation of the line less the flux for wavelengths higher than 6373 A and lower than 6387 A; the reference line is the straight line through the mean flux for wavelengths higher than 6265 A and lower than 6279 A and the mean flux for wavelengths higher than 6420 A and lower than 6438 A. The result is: -1.7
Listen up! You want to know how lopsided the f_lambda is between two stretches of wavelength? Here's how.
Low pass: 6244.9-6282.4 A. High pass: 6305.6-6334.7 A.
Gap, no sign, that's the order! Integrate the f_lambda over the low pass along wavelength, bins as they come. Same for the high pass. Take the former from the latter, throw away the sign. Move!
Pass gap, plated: 128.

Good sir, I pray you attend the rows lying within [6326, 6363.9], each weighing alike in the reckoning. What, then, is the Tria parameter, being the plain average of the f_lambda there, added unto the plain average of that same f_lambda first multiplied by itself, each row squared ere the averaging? 308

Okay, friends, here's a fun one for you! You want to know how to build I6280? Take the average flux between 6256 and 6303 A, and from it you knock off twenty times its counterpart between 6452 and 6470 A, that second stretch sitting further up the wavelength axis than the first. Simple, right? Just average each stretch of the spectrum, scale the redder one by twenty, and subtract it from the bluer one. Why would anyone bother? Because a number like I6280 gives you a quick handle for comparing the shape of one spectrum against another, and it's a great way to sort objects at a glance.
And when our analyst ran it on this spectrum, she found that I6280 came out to -315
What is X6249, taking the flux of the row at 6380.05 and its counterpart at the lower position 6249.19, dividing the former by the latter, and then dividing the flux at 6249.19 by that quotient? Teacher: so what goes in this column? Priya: 17.3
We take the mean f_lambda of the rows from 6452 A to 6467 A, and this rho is 16.6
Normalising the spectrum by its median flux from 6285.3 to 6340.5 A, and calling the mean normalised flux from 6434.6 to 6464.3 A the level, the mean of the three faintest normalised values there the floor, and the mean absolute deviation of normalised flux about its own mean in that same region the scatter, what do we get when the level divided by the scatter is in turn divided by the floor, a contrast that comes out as 43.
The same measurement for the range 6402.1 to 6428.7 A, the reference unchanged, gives 45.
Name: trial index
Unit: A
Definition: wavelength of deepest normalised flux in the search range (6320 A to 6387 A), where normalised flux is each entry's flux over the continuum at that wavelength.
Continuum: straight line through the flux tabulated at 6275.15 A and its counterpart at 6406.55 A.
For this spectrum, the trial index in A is 6362.44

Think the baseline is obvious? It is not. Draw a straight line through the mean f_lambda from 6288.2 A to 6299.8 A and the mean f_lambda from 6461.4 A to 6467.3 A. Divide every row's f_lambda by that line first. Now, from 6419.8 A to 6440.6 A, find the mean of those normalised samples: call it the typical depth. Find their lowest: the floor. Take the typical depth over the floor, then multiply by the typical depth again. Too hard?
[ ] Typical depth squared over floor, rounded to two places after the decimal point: 1.10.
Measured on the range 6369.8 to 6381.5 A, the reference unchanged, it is 1.08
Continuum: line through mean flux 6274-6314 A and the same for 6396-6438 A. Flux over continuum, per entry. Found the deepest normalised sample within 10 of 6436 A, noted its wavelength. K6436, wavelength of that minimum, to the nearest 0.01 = 6445.01 A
